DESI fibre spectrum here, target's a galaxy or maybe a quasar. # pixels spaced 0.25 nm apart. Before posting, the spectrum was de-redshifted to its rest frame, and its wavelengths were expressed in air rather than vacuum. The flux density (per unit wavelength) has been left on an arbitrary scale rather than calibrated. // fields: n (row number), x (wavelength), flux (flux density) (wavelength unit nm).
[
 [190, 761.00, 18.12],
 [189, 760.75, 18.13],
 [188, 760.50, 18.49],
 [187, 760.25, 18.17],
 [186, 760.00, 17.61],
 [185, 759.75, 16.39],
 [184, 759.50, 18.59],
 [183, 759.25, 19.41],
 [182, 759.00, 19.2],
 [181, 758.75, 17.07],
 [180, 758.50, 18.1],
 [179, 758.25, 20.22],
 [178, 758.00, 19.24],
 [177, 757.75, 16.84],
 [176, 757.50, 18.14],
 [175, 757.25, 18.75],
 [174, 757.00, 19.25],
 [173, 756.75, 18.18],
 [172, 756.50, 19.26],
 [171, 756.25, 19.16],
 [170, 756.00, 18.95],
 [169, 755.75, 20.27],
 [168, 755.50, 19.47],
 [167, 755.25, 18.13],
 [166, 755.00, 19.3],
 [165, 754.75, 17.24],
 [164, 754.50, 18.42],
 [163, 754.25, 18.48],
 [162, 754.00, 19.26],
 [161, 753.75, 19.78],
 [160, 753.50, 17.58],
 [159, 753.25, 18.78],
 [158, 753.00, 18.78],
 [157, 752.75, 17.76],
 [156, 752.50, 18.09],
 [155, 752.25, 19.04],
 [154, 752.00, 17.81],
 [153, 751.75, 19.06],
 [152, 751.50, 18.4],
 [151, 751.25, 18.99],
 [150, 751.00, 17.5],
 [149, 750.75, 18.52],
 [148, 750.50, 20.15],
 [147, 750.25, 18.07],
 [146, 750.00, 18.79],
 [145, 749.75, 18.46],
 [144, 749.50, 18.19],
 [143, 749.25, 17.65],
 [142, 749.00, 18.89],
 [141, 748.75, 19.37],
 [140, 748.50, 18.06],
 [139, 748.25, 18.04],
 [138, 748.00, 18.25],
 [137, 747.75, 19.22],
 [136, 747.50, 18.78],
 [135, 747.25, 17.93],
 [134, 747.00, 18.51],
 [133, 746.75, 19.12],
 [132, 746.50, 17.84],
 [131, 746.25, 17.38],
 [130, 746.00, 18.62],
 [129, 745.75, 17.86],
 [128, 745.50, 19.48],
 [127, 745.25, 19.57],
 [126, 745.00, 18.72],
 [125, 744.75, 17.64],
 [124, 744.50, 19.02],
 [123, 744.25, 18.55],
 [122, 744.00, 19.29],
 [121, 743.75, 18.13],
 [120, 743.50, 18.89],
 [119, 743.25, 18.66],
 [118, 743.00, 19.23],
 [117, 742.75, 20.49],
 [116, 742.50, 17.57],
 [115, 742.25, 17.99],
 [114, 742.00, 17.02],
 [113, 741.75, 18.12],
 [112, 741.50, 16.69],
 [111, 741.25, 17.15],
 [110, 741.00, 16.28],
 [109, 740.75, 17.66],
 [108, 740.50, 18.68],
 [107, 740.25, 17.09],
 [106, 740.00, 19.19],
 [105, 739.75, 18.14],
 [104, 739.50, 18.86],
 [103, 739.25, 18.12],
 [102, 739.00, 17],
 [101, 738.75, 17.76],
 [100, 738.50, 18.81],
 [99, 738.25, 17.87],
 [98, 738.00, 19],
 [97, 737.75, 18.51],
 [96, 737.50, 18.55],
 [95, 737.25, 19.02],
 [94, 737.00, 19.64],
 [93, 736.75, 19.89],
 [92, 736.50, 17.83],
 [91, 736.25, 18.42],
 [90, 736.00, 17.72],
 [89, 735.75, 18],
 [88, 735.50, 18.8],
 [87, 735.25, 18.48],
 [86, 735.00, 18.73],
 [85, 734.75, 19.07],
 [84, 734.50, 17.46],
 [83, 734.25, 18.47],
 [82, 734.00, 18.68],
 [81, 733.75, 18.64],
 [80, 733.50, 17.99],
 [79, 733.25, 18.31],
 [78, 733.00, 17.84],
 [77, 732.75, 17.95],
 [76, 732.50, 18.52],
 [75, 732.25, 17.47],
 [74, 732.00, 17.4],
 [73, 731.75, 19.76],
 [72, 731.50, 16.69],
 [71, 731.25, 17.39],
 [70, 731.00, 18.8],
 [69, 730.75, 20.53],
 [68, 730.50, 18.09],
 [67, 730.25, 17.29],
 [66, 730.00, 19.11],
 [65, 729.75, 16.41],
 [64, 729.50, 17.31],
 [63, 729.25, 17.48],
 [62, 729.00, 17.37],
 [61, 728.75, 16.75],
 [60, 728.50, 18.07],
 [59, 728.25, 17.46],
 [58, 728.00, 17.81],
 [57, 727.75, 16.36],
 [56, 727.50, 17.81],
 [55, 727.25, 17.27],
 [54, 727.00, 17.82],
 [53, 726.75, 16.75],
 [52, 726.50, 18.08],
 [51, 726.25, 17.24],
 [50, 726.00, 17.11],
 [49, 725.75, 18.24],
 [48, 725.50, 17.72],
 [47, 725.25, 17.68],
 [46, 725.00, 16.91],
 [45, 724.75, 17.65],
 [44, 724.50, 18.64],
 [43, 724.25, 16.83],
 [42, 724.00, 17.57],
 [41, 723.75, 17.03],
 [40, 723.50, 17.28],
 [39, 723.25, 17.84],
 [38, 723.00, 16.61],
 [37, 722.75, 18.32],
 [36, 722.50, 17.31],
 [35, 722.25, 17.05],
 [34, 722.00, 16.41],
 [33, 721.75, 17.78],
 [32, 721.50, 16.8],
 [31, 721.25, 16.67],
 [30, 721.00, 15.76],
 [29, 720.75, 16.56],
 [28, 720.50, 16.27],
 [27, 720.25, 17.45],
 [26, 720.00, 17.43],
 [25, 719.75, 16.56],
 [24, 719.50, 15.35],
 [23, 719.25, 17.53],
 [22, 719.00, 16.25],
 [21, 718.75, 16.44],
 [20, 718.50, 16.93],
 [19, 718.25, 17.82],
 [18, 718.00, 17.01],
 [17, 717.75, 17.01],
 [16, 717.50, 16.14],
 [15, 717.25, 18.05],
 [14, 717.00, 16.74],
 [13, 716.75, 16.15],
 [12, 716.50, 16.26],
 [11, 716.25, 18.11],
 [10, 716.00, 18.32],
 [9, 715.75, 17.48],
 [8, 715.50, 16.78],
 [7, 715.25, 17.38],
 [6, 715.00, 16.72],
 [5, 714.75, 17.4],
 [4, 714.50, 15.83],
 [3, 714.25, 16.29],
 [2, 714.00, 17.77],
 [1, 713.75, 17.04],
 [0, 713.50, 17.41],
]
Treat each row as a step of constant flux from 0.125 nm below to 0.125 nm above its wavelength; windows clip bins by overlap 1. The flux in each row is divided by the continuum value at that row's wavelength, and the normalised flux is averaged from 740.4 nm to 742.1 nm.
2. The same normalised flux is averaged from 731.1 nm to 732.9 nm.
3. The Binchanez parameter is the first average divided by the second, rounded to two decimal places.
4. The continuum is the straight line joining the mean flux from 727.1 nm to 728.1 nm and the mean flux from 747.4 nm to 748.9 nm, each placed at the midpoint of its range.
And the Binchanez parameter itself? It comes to 0.94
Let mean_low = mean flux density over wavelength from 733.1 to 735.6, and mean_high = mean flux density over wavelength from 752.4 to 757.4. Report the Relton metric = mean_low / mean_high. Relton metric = 0.98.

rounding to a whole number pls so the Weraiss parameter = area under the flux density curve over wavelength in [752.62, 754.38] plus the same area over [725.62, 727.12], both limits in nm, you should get 59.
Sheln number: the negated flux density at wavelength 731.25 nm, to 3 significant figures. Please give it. -17.4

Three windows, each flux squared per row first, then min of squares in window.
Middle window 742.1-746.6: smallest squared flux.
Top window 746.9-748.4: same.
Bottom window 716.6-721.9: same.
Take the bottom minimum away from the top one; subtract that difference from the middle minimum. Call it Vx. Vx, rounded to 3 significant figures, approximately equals 216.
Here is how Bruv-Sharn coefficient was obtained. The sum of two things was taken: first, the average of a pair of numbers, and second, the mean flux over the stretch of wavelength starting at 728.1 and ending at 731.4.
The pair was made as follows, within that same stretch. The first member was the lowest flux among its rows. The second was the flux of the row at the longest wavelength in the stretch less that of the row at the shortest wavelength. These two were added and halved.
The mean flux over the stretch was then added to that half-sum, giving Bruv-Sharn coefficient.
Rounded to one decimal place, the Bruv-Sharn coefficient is 26.0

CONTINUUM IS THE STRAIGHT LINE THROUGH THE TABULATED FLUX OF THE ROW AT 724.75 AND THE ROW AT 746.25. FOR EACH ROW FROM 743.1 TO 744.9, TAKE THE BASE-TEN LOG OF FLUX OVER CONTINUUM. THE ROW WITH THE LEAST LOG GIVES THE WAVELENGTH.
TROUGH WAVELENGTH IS 744.75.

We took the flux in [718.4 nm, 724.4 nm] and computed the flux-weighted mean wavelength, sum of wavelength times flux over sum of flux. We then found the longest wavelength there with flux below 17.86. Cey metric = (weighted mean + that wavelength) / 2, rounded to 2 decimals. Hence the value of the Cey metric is 722.83 nm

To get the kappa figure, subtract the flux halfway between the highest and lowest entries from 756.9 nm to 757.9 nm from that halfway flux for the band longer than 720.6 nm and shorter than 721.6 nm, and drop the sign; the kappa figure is 1.8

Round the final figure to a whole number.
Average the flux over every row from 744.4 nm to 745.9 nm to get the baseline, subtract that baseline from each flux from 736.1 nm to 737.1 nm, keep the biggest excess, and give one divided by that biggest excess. 1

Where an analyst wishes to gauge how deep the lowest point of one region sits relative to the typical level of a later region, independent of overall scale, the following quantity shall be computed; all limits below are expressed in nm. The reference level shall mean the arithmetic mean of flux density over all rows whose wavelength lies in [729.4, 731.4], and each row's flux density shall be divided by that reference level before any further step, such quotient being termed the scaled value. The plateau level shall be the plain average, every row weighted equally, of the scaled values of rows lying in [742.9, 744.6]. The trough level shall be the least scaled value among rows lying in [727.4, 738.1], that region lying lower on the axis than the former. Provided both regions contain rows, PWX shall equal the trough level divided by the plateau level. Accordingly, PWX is 0.869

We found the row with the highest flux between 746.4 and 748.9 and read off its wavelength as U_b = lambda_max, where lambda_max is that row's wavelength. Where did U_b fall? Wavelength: 748.75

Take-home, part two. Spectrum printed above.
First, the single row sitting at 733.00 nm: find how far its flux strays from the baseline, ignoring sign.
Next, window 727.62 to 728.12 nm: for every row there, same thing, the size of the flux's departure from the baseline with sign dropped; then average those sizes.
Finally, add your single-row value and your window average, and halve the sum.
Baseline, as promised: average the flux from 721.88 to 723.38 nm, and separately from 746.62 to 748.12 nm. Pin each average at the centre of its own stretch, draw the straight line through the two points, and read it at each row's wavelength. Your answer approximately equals 0.36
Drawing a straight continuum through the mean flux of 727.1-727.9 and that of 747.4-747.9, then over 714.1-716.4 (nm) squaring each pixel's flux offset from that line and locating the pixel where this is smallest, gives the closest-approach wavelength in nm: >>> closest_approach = 714.50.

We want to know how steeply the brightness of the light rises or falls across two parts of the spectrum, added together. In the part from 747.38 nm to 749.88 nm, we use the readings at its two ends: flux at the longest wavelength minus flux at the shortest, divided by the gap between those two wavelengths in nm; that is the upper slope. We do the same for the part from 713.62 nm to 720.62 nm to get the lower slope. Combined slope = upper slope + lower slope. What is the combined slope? -0.3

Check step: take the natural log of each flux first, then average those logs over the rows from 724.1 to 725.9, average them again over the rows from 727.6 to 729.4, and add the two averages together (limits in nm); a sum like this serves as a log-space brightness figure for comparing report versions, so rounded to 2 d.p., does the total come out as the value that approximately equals 5.72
